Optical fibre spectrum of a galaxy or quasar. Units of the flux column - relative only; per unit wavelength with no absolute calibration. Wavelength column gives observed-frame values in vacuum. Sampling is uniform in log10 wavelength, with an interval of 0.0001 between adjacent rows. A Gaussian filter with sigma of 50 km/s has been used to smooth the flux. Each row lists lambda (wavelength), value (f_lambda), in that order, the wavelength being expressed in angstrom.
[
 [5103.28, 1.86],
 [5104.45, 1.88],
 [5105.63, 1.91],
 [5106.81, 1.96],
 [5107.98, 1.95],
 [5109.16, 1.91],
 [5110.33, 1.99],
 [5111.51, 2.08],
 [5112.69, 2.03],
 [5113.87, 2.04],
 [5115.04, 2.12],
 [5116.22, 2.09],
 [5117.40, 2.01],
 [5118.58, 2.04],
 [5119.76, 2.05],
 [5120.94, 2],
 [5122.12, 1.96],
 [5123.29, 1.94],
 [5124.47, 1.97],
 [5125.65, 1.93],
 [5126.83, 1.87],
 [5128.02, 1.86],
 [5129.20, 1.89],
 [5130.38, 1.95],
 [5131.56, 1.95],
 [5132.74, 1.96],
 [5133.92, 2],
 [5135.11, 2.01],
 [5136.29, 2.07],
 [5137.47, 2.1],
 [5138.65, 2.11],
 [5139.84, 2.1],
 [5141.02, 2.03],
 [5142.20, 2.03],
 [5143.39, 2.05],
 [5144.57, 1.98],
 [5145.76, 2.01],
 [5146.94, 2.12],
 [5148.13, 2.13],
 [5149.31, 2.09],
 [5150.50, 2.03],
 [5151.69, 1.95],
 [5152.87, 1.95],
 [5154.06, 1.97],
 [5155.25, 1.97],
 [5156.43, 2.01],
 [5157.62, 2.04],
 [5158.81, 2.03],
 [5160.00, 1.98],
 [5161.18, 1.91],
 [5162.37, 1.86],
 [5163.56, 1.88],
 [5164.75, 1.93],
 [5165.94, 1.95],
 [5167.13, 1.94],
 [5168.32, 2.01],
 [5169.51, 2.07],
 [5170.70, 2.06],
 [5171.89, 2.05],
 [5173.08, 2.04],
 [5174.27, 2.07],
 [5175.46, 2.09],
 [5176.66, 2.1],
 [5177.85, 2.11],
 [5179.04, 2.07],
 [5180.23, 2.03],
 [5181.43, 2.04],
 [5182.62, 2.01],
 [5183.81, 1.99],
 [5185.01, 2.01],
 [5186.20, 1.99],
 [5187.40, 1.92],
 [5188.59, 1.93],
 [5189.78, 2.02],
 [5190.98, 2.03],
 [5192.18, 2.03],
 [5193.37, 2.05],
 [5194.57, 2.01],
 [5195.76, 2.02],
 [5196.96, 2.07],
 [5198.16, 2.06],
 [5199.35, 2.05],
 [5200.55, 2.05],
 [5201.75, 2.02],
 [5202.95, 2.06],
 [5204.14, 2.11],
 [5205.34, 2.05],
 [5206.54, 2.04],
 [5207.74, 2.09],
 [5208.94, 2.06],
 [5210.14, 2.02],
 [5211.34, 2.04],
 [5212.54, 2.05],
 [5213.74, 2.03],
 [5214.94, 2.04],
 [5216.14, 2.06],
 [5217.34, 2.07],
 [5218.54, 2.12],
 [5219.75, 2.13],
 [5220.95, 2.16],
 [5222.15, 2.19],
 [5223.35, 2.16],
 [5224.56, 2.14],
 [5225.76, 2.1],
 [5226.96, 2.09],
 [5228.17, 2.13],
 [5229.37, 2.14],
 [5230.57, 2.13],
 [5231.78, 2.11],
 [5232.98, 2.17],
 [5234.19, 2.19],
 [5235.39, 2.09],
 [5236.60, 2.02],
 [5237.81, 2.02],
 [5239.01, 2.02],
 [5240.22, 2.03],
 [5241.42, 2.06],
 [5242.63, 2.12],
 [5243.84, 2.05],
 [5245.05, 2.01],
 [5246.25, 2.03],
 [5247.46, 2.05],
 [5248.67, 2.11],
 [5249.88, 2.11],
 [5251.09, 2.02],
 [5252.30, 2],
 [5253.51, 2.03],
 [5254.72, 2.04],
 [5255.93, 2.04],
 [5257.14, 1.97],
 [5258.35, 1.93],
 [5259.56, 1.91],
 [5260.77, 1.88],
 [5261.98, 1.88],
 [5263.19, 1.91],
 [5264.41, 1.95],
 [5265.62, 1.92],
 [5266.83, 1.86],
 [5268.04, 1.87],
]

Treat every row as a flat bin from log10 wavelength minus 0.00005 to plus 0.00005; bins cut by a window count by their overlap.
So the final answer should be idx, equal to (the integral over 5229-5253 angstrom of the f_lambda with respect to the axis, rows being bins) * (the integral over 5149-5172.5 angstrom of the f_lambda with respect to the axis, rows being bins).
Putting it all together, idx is 2318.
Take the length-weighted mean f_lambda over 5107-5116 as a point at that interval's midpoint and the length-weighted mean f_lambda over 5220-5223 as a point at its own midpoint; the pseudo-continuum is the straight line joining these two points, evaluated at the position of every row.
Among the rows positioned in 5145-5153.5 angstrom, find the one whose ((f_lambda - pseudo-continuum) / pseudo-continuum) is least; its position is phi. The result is 5152.87 angstrom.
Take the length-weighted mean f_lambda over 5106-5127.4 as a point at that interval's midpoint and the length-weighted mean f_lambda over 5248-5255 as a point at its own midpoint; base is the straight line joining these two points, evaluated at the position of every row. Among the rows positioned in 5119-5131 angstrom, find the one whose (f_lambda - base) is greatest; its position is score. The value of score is 5119.76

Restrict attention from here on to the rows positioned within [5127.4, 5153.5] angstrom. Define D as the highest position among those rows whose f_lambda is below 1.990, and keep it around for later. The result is 5152.87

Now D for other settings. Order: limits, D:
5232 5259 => 5258.35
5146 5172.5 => 5167.13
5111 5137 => 5132.74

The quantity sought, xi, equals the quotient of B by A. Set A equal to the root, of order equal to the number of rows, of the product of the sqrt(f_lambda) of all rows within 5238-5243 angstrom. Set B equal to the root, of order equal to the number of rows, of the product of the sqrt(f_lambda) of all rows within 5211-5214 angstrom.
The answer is 1.00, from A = 1.43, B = 1.43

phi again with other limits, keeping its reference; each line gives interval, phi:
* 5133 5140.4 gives 5133.92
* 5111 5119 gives 5117.40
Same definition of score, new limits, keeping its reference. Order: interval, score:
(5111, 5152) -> 5115.04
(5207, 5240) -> 5222.15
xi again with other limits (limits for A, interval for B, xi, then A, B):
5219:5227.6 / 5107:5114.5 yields 0.97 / 1.46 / 1.41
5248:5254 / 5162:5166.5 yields 0.96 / 1.43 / 1.38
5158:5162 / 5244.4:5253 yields 1.02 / 1.40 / 1.43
